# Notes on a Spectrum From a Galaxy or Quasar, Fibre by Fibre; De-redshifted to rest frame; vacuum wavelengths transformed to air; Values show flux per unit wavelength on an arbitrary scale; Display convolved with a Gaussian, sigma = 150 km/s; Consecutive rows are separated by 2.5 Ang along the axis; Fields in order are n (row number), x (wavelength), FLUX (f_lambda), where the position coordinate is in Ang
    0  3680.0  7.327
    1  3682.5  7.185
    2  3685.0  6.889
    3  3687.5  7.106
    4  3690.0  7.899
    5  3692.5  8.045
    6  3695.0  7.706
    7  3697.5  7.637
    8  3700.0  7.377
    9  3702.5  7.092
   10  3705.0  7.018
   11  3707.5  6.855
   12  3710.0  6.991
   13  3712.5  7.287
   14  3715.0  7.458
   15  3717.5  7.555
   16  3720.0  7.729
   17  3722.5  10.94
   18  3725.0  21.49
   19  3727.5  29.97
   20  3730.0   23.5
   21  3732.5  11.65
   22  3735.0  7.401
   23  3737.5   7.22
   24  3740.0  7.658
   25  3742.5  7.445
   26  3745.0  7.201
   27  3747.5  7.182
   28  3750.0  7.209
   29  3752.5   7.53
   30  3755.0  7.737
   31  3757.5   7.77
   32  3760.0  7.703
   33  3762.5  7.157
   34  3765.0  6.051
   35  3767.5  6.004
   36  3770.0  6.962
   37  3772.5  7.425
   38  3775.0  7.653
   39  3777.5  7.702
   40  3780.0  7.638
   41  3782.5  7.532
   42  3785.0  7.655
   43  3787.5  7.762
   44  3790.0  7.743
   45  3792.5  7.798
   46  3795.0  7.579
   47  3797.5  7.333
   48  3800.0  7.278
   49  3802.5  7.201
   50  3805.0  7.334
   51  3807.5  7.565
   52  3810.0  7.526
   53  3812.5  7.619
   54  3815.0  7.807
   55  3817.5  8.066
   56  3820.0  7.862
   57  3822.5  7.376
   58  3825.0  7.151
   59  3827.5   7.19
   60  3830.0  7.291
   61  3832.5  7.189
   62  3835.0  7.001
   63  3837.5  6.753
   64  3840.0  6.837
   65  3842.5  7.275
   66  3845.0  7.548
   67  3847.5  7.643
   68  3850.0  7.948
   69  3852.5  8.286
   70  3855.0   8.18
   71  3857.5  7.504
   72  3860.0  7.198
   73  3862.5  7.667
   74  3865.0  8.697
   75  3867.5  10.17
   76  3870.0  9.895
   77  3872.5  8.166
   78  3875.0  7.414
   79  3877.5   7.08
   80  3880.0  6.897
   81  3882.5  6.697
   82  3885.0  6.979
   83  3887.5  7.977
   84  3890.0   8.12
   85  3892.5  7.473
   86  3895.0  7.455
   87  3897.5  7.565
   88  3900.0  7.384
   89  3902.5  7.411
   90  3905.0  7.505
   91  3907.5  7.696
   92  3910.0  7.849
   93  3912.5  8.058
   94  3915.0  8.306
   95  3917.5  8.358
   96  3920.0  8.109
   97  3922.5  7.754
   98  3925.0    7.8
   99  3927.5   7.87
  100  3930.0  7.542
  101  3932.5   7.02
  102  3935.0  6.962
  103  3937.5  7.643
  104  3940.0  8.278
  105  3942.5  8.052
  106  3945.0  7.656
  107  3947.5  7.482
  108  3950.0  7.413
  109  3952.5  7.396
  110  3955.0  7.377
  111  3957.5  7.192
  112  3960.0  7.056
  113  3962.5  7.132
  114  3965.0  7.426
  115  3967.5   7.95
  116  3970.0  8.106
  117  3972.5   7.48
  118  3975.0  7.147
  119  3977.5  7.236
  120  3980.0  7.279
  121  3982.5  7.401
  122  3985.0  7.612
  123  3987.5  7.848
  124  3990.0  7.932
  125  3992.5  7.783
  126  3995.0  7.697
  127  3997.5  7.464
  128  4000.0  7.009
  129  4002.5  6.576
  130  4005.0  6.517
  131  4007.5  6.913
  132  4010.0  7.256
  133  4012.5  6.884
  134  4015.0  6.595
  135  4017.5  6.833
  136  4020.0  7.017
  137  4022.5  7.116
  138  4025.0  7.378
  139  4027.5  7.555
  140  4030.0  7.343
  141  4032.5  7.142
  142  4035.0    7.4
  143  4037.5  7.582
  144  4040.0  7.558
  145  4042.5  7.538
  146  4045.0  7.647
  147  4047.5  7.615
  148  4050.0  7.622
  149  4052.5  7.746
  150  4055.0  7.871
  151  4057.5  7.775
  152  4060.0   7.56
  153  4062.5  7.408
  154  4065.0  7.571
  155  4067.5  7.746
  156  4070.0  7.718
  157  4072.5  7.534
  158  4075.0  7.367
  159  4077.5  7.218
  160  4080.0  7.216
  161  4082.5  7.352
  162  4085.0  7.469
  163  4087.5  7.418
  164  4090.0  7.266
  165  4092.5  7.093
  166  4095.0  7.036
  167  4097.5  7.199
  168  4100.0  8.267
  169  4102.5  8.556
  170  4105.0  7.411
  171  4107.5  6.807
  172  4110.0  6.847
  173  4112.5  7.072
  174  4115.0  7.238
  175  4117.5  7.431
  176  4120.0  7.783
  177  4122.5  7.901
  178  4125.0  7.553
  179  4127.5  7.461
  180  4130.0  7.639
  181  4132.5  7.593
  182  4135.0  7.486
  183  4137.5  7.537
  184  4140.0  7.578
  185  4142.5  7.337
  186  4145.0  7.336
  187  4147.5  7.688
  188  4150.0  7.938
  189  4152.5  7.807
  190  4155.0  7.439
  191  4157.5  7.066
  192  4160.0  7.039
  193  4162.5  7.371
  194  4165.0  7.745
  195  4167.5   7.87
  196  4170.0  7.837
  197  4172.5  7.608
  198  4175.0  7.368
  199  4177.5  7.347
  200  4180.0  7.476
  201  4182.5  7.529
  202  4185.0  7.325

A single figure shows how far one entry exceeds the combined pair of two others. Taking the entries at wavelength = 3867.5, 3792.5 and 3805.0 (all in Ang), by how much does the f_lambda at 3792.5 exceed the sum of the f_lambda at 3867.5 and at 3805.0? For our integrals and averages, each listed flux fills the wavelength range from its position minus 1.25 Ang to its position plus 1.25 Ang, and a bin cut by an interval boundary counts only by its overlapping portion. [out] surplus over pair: -9.7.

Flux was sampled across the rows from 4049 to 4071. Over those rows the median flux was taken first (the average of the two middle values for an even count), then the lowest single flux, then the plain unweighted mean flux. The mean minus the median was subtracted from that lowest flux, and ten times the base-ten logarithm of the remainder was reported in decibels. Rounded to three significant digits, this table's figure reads 8.73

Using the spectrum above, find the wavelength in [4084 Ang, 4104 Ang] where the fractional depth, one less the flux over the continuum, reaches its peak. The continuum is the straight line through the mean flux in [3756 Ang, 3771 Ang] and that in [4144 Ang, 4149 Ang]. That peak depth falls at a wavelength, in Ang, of 4095.0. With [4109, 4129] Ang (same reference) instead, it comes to 4110.0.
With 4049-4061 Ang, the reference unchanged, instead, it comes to 4060.0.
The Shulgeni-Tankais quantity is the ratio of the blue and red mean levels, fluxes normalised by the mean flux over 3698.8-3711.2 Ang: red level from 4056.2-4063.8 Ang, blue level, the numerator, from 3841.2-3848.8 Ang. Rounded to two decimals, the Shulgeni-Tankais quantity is 0.99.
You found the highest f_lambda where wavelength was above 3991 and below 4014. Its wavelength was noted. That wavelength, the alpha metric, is 3992.5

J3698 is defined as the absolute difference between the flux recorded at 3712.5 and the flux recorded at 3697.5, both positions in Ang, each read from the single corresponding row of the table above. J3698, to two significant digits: 0.35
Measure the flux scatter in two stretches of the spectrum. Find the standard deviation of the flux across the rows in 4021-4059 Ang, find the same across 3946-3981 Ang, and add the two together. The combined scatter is 0.5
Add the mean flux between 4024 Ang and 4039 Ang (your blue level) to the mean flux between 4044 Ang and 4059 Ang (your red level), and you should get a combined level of 15.1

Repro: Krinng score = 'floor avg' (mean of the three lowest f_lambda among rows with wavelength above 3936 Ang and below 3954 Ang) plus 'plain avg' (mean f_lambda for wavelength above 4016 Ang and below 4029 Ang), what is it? 14.6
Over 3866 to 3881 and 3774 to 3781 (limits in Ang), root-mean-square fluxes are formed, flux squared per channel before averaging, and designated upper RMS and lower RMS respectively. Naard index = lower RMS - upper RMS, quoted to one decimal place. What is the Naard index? -0.7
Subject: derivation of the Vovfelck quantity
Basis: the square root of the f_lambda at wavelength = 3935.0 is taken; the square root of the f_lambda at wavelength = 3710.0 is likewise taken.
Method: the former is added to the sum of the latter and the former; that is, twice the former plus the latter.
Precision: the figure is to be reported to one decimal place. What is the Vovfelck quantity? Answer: 7.9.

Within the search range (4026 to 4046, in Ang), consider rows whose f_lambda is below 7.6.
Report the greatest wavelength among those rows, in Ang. 4042.5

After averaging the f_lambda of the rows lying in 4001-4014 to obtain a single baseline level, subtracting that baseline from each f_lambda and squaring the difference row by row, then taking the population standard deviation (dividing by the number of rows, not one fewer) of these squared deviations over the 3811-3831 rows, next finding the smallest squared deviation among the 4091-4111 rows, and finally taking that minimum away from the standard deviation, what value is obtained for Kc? 0.49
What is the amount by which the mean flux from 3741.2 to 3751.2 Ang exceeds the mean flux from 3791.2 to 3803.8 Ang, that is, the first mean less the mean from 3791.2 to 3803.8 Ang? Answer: -0.2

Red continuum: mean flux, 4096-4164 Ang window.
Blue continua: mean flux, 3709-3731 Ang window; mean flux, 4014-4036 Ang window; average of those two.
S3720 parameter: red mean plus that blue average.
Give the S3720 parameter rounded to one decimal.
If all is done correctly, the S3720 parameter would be 17.9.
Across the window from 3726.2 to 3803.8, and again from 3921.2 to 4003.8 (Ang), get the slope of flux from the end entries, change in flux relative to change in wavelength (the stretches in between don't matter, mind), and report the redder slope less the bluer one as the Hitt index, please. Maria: 0.289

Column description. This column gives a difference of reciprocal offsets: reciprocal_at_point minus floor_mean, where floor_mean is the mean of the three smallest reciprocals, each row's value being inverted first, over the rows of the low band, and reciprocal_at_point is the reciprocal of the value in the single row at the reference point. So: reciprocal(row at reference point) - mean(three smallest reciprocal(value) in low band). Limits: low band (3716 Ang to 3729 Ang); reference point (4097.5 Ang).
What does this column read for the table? 0.082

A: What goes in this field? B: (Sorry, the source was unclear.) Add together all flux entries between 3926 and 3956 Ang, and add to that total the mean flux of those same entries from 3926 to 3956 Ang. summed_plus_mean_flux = 98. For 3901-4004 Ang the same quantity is 318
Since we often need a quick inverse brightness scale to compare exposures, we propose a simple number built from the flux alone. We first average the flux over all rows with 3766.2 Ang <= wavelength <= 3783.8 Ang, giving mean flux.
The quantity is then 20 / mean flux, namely 2.75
